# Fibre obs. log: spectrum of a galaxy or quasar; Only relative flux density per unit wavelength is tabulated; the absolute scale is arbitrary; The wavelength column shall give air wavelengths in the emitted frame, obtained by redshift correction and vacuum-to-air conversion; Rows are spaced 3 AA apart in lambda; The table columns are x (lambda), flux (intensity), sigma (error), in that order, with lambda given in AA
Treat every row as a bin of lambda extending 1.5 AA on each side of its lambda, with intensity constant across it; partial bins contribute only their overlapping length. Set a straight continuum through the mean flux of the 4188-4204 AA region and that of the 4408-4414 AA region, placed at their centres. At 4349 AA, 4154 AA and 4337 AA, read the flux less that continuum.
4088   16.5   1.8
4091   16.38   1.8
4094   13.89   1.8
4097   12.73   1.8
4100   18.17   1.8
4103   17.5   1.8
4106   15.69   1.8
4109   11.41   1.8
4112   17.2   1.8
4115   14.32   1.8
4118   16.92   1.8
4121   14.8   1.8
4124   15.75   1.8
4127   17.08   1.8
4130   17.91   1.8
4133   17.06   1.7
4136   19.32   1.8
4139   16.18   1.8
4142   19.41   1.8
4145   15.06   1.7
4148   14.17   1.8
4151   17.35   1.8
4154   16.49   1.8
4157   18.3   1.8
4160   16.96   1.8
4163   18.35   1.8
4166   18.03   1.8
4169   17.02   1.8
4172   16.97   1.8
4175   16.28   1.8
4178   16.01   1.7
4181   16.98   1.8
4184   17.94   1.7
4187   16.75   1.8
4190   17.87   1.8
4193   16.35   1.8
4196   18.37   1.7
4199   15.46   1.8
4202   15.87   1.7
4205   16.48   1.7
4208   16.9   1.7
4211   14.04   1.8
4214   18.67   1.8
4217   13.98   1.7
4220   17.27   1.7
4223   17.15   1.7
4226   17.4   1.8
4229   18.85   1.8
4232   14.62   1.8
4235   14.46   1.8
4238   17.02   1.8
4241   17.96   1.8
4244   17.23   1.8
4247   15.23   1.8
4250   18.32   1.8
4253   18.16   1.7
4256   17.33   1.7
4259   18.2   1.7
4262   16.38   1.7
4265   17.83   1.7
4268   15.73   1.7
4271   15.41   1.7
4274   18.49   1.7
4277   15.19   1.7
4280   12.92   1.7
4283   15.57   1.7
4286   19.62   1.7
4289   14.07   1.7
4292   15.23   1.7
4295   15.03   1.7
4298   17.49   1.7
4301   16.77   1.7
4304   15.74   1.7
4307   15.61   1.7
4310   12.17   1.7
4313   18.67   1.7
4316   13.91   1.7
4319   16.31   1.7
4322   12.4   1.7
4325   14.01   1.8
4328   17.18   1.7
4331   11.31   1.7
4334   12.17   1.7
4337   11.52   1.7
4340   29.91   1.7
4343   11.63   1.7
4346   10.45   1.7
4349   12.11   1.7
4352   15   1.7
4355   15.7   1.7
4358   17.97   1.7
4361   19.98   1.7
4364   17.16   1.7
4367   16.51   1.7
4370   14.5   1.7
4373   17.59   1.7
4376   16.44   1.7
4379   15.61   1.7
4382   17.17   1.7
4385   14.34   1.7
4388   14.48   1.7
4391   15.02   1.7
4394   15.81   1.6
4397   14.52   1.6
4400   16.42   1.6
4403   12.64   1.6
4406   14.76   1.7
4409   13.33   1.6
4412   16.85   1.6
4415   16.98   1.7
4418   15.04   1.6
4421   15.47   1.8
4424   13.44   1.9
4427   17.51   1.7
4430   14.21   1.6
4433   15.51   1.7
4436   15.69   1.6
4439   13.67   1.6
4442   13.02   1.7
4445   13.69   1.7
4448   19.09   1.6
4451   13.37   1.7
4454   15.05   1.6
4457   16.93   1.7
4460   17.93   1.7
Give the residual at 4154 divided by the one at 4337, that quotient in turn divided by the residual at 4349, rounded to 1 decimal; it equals 0.0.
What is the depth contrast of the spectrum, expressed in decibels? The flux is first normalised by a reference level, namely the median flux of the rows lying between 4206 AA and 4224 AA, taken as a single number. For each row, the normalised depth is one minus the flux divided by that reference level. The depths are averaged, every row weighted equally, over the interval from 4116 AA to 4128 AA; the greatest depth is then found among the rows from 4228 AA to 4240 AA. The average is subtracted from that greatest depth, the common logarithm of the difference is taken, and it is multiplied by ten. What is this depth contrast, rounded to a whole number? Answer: -10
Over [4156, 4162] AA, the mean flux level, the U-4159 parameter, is 17.6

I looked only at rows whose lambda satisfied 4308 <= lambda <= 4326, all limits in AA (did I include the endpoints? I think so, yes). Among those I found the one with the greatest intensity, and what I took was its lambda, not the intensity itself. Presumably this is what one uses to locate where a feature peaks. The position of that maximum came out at 4313 AA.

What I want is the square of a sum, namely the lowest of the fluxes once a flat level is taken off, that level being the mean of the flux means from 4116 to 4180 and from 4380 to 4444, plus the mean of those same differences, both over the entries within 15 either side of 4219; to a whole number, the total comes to 2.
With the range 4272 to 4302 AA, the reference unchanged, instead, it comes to 9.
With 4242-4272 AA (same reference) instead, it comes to 0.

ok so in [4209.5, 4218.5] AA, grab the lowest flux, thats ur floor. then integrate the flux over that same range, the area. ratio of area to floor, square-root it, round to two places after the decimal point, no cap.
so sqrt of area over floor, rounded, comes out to 3.17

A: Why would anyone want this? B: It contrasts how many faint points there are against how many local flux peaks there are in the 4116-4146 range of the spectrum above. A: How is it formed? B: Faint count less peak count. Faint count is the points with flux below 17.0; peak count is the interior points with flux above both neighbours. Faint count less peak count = 2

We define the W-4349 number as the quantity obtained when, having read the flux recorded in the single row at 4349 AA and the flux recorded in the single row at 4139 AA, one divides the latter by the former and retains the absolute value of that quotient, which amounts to 1.3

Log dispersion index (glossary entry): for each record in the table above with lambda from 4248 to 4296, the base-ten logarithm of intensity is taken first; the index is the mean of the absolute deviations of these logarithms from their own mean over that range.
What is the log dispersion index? 0.042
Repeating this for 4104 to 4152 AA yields 0.043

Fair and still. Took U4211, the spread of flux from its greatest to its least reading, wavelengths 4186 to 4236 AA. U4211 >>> 5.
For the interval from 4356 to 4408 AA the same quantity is 7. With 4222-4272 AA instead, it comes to 4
